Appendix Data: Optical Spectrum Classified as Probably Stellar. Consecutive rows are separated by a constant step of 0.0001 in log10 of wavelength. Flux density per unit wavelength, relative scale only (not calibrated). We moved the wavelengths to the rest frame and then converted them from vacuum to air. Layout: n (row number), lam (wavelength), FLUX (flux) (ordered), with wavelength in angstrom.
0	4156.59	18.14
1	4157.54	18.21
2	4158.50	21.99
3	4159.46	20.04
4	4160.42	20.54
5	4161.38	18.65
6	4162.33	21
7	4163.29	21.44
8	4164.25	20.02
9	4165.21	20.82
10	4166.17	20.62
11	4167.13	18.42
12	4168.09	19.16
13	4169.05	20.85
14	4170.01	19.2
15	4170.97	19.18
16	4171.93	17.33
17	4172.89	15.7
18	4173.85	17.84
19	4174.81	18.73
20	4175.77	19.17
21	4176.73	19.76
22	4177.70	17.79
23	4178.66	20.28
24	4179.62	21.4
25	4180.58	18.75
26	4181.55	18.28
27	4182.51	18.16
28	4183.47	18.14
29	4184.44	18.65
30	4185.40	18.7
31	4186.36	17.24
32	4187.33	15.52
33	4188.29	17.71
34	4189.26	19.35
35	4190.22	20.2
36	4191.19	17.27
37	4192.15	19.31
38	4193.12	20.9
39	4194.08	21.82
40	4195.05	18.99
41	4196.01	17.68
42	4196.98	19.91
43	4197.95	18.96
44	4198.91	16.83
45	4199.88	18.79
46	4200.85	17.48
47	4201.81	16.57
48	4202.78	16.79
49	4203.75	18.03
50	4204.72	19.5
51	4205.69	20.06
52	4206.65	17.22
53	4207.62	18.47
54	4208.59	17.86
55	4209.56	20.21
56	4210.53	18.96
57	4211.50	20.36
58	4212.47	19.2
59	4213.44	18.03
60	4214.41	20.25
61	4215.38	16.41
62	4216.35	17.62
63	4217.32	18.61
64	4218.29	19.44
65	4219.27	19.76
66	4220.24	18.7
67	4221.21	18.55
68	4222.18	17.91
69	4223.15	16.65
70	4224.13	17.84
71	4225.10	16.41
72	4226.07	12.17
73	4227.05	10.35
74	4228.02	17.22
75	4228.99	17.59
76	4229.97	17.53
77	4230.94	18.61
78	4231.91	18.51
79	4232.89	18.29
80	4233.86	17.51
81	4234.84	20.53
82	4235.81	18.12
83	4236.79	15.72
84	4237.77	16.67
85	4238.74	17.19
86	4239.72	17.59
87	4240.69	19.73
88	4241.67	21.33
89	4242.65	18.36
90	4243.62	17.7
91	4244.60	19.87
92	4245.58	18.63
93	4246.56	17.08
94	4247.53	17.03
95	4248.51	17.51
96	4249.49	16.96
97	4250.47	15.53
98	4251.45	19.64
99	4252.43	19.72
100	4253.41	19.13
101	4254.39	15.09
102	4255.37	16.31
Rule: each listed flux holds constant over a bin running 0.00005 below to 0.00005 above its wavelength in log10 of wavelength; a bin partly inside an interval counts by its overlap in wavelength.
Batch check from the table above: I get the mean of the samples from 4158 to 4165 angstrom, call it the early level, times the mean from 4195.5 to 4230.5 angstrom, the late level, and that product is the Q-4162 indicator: 367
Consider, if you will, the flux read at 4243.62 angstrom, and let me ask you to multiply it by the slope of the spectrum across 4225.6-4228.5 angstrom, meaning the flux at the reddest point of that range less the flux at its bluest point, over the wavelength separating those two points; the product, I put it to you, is 46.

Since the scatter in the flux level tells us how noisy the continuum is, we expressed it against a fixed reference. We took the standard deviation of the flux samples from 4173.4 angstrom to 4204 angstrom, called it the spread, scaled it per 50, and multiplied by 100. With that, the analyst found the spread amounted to 2.8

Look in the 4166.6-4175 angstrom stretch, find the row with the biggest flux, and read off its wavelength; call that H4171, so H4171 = 4169.05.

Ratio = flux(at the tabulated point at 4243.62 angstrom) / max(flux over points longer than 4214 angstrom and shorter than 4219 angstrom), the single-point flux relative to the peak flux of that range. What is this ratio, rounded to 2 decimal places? 0.87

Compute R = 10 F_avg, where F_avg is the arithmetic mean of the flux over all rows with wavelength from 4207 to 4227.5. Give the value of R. 178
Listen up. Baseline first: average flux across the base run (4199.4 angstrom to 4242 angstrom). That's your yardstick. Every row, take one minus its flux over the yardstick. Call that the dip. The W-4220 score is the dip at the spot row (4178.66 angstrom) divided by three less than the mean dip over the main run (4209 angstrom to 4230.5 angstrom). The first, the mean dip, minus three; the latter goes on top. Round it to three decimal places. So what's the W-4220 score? 0.043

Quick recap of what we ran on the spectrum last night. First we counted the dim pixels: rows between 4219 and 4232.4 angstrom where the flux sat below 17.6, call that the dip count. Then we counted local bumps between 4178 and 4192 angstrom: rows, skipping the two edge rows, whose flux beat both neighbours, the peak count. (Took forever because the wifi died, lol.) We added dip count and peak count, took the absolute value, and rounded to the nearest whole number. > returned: 10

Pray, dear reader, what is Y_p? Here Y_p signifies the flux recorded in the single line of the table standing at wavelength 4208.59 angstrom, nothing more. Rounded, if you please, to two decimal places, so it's 17.86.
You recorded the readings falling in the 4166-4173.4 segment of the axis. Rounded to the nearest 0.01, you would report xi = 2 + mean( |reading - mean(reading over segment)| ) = 3.24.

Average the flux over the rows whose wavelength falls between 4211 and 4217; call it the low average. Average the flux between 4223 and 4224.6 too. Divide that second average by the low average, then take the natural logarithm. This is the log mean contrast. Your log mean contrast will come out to -0.08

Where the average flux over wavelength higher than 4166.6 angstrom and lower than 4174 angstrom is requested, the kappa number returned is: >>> 18.5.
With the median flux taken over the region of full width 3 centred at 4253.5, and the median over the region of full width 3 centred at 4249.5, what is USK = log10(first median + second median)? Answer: 1.56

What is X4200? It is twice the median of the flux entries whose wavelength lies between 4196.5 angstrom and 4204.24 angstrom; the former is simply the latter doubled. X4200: 35.5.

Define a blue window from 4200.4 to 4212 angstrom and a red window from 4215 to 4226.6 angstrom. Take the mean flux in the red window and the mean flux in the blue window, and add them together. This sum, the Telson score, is 36.0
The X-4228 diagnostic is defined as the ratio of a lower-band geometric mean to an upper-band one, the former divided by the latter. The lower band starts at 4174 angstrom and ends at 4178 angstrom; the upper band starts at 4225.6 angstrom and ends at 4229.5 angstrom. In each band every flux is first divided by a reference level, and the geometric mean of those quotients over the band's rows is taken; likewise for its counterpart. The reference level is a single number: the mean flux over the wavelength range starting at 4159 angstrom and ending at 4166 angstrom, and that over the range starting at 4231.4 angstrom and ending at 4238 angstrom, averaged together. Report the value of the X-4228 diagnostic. 1.35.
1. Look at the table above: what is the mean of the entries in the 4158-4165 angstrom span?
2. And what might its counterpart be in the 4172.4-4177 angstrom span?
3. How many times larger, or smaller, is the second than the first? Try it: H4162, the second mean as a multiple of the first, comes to 0.89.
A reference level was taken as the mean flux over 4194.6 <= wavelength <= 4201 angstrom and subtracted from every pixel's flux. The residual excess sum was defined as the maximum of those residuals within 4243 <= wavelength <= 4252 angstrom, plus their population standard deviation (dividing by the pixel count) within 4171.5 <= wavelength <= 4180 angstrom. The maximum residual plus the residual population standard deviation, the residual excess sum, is 3.1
